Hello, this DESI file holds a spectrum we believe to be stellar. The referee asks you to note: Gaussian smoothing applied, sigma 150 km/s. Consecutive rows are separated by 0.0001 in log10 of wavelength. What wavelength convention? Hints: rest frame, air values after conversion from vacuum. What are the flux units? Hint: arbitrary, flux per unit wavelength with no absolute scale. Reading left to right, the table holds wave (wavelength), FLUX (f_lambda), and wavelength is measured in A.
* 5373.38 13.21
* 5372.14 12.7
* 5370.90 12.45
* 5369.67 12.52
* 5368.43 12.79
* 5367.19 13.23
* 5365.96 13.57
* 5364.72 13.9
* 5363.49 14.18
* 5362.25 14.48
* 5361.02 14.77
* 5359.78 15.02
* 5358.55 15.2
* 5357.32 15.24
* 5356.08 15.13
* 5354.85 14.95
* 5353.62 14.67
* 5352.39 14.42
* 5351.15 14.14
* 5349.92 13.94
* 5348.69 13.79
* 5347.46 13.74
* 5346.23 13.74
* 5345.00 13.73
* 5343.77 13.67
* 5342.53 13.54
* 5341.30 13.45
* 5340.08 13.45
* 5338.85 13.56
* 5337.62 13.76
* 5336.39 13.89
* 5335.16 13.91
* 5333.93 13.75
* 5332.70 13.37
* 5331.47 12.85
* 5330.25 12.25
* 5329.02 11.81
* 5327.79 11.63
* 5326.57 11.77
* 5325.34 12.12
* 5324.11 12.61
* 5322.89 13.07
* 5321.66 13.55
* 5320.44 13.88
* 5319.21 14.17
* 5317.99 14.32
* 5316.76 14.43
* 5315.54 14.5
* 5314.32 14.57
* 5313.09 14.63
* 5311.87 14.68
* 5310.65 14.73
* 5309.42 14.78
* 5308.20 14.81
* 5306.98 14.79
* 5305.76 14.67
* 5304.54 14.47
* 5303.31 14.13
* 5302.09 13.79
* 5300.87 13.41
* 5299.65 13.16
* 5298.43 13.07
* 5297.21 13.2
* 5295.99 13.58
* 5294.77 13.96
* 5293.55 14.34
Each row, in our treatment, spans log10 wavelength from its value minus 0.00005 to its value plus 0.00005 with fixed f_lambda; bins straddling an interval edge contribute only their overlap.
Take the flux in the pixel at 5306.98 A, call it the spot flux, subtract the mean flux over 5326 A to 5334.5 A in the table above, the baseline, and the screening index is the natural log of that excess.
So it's 0.83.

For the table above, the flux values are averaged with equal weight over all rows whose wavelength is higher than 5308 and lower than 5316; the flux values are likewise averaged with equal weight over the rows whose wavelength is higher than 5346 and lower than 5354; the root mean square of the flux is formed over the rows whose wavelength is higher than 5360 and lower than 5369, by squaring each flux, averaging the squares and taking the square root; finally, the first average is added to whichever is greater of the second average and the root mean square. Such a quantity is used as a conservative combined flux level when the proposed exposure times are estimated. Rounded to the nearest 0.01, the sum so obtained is 28.73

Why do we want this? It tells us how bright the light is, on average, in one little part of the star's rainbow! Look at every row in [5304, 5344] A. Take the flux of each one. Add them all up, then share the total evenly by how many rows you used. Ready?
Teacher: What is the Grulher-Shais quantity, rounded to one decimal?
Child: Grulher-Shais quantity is 13.7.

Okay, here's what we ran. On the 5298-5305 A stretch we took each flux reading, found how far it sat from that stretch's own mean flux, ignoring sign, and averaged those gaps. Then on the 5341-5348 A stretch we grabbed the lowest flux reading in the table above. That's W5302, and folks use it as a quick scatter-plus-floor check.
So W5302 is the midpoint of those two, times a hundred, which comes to 695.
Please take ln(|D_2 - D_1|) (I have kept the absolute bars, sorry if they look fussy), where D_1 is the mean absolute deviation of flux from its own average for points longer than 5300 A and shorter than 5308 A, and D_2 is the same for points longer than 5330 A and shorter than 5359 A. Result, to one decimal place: -2.4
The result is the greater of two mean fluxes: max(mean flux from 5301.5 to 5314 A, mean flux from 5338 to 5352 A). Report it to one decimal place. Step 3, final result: 14.5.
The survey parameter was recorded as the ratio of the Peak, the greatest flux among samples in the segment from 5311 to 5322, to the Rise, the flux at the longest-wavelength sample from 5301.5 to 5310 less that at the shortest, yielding 15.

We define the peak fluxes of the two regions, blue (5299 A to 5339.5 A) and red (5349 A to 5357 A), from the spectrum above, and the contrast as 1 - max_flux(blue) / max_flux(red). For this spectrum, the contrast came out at 0.021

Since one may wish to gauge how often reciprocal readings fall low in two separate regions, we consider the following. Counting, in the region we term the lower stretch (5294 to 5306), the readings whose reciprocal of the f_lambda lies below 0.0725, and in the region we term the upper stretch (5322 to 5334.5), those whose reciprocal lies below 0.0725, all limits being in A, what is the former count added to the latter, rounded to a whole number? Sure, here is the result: 4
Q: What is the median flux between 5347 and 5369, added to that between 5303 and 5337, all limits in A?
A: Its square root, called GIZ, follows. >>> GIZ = 5.322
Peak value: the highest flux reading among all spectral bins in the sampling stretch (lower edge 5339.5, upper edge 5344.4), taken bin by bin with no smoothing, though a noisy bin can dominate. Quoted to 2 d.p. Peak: 13.67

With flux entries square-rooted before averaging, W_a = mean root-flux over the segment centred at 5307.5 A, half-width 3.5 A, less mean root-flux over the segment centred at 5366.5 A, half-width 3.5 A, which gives 0.18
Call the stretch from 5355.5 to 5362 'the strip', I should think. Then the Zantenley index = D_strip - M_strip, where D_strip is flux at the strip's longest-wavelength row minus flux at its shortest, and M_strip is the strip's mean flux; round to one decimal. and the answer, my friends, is -15.4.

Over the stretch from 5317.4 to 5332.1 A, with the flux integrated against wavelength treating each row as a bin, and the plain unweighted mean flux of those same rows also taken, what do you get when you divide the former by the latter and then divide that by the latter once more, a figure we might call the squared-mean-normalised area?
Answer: 1.15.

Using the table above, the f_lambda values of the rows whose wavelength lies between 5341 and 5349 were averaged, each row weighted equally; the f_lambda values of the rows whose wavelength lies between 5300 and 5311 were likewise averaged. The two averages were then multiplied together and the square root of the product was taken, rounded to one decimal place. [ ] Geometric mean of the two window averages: 14.0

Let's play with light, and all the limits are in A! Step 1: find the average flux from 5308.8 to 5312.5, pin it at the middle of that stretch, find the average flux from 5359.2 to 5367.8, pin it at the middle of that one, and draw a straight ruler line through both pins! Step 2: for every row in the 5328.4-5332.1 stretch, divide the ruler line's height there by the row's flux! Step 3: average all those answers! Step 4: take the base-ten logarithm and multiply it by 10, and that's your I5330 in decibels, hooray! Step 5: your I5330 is 0.72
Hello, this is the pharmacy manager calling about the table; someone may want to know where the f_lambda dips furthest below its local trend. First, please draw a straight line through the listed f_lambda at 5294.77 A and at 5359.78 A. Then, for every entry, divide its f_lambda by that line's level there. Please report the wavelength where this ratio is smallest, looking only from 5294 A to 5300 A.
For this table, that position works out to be 5298.43 A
